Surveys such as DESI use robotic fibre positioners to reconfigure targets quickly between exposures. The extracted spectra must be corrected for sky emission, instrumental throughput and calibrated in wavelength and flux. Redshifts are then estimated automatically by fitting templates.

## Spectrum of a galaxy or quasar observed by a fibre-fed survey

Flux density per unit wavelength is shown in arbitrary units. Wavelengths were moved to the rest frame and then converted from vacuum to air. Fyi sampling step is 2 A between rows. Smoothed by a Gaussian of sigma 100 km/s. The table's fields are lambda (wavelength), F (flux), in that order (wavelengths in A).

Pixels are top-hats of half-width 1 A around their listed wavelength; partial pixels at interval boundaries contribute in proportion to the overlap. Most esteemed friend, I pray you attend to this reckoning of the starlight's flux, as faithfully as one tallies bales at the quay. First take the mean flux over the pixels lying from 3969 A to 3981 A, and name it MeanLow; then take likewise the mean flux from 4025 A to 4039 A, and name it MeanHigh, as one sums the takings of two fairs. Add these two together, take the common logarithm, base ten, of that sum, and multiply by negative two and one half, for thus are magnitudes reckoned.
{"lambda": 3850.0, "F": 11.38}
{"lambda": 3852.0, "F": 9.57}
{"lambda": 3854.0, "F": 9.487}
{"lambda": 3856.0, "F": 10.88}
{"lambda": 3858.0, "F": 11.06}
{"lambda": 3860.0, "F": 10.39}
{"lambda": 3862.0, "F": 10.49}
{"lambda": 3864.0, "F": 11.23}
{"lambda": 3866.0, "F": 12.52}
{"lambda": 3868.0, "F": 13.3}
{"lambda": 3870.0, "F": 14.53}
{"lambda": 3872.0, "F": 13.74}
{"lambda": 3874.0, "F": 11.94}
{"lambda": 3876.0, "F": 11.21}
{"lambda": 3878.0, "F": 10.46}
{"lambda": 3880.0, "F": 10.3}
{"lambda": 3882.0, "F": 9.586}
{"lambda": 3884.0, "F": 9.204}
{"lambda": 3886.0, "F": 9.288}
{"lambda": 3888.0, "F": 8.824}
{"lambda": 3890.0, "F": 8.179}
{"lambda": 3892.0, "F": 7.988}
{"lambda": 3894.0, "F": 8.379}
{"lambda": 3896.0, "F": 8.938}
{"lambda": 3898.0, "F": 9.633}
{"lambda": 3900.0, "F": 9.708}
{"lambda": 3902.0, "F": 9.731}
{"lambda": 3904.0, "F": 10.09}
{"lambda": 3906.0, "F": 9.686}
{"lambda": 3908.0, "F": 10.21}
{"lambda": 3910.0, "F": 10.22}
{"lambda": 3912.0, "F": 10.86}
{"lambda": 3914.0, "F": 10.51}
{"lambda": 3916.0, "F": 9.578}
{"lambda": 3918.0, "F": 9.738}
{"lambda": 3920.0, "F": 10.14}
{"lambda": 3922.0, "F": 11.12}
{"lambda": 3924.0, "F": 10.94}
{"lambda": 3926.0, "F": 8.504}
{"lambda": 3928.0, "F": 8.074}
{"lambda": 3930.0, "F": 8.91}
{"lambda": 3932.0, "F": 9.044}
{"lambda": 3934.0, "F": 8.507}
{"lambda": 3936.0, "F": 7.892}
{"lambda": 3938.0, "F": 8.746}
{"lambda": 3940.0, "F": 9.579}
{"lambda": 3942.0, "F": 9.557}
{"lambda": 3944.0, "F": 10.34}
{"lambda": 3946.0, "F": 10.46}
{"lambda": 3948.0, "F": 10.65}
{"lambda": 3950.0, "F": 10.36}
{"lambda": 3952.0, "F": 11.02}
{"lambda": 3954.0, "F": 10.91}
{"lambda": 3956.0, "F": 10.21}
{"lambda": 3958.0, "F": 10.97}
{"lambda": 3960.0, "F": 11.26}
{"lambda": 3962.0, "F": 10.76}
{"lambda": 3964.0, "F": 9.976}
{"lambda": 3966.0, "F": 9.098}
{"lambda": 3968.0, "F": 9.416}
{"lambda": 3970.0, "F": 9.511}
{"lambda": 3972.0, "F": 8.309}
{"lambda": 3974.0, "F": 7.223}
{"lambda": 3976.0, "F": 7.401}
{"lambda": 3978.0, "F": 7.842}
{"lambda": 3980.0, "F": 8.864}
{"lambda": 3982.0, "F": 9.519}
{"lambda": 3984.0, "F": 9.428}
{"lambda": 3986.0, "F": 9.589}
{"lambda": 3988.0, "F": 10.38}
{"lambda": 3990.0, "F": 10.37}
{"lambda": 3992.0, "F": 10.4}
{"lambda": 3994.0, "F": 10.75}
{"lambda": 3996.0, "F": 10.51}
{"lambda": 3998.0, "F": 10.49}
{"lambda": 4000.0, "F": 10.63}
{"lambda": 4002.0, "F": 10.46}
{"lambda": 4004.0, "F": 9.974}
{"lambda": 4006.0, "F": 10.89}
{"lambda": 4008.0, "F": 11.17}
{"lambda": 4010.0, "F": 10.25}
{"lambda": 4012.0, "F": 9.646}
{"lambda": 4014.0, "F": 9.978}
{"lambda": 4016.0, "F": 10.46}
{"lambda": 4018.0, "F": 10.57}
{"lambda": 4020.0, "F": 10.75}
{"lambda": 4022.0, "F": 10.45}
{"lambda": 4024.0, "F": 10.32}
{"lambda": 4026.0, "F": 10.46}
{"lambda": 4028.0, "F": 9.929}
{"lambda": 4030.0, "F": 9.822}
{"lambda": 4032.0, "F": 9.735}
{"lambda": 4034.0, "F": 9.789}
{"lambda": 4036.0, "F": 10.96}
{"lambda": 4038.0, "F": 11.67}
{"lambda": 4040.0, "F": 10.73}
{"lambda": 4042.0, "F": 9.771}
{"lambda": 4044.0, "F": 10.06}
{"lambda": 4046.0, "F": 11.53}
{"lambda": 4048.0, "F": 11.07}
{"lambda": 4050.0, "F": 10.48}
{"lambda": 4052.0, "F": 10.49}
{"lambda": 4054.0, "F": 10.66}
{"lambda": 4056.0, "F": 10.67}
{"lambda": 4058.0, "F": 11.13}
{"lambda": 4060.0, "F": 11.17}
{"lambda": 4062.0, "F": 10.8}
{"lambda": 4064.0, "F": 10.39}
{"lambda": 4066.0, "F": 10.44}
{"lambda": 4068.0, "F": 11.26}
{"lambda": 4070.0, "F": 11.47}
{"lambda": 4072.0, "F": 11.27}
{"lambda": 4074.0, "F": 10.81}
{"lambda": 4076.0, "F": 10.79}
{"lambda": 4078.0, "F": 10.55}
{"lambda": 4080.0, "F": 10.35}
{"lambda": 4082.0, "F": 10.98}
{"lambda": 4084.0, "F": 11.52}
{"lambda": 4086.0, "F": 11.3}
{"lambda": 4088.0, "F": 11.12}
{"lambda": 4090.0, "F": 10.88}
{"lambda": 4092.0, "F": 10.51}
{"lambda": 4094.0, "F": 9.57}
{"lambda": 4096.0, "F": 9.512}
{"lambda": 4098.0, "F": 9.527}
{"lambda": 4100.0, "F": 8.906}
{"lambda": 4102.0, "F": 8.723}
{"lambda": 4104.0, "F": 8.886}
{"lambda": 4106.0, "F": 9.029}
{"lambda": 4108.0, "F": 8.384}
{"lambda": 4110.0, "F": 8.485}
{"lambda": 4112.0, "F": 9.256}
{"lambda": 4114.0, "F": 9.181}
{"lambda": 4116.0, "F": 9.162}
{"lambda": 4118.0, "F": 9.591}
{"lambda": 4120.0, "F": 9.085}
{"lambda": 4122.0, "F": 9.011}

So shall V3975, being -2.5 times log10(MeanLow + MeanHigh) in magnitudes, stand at -3.17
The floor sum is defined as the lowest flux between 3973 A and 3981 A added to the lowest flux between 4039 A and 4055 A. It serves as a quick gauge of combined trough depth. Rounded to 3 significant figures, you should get 17.0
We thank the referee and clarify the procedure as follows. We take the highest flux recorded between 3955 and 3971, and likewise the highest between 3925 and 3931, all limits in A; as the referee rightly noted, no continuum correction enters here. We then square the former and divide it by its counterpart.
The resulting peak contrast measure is 14.2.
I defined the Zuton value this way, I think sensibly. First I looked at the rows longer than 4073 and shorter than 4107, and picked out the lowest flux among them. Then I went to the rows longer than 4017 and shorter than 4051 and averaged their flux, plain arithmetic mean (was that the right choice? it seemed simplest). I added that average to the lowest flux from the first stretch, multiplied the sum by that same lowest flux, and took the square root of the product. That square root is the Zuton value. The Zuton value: 12.9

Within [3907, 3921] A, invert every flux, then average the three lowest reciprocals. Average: 0.095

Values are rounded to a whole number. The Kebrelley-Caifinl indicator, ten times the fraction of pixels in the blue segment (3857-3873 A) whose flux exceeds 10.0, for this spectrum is 10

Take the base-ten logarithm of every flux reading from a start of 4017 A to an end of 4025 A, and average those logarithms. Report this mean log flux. 1.02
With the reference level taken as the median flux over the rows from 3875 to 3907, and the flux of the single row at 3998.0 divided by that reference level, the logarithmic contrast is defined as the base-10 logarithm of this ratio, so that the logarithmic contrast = 0.04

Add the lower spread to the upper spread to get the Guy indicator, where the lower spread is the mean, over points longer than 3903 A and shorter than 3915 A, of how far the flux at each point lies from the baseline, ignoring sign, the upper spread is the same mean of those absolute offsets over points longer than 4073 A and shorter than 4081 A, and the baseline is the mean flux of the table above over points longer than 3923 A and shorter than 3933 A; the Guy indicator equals 2.70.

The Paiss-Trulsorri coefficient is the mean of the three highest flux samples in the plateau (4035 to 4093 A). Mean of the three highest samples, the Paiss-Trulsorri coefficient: 11.6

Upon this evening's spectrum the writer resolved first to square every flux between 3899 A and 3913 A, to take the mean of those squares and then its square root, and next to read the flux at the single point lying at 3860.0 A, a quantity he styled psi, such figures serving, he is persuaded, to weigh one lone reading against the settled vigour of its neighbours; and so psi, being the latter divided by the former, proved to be 1.03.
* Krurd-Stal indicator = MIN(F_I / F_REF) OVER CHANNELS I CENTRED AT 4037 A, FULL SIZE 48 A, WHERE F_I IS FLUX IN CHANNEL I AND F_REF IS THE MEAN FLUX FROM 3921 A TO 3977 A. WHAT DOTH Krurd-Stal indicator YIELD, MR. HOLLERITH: 1.01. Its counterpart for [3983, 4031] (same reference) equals 0.98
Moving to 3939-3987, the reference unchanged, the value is 0.75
